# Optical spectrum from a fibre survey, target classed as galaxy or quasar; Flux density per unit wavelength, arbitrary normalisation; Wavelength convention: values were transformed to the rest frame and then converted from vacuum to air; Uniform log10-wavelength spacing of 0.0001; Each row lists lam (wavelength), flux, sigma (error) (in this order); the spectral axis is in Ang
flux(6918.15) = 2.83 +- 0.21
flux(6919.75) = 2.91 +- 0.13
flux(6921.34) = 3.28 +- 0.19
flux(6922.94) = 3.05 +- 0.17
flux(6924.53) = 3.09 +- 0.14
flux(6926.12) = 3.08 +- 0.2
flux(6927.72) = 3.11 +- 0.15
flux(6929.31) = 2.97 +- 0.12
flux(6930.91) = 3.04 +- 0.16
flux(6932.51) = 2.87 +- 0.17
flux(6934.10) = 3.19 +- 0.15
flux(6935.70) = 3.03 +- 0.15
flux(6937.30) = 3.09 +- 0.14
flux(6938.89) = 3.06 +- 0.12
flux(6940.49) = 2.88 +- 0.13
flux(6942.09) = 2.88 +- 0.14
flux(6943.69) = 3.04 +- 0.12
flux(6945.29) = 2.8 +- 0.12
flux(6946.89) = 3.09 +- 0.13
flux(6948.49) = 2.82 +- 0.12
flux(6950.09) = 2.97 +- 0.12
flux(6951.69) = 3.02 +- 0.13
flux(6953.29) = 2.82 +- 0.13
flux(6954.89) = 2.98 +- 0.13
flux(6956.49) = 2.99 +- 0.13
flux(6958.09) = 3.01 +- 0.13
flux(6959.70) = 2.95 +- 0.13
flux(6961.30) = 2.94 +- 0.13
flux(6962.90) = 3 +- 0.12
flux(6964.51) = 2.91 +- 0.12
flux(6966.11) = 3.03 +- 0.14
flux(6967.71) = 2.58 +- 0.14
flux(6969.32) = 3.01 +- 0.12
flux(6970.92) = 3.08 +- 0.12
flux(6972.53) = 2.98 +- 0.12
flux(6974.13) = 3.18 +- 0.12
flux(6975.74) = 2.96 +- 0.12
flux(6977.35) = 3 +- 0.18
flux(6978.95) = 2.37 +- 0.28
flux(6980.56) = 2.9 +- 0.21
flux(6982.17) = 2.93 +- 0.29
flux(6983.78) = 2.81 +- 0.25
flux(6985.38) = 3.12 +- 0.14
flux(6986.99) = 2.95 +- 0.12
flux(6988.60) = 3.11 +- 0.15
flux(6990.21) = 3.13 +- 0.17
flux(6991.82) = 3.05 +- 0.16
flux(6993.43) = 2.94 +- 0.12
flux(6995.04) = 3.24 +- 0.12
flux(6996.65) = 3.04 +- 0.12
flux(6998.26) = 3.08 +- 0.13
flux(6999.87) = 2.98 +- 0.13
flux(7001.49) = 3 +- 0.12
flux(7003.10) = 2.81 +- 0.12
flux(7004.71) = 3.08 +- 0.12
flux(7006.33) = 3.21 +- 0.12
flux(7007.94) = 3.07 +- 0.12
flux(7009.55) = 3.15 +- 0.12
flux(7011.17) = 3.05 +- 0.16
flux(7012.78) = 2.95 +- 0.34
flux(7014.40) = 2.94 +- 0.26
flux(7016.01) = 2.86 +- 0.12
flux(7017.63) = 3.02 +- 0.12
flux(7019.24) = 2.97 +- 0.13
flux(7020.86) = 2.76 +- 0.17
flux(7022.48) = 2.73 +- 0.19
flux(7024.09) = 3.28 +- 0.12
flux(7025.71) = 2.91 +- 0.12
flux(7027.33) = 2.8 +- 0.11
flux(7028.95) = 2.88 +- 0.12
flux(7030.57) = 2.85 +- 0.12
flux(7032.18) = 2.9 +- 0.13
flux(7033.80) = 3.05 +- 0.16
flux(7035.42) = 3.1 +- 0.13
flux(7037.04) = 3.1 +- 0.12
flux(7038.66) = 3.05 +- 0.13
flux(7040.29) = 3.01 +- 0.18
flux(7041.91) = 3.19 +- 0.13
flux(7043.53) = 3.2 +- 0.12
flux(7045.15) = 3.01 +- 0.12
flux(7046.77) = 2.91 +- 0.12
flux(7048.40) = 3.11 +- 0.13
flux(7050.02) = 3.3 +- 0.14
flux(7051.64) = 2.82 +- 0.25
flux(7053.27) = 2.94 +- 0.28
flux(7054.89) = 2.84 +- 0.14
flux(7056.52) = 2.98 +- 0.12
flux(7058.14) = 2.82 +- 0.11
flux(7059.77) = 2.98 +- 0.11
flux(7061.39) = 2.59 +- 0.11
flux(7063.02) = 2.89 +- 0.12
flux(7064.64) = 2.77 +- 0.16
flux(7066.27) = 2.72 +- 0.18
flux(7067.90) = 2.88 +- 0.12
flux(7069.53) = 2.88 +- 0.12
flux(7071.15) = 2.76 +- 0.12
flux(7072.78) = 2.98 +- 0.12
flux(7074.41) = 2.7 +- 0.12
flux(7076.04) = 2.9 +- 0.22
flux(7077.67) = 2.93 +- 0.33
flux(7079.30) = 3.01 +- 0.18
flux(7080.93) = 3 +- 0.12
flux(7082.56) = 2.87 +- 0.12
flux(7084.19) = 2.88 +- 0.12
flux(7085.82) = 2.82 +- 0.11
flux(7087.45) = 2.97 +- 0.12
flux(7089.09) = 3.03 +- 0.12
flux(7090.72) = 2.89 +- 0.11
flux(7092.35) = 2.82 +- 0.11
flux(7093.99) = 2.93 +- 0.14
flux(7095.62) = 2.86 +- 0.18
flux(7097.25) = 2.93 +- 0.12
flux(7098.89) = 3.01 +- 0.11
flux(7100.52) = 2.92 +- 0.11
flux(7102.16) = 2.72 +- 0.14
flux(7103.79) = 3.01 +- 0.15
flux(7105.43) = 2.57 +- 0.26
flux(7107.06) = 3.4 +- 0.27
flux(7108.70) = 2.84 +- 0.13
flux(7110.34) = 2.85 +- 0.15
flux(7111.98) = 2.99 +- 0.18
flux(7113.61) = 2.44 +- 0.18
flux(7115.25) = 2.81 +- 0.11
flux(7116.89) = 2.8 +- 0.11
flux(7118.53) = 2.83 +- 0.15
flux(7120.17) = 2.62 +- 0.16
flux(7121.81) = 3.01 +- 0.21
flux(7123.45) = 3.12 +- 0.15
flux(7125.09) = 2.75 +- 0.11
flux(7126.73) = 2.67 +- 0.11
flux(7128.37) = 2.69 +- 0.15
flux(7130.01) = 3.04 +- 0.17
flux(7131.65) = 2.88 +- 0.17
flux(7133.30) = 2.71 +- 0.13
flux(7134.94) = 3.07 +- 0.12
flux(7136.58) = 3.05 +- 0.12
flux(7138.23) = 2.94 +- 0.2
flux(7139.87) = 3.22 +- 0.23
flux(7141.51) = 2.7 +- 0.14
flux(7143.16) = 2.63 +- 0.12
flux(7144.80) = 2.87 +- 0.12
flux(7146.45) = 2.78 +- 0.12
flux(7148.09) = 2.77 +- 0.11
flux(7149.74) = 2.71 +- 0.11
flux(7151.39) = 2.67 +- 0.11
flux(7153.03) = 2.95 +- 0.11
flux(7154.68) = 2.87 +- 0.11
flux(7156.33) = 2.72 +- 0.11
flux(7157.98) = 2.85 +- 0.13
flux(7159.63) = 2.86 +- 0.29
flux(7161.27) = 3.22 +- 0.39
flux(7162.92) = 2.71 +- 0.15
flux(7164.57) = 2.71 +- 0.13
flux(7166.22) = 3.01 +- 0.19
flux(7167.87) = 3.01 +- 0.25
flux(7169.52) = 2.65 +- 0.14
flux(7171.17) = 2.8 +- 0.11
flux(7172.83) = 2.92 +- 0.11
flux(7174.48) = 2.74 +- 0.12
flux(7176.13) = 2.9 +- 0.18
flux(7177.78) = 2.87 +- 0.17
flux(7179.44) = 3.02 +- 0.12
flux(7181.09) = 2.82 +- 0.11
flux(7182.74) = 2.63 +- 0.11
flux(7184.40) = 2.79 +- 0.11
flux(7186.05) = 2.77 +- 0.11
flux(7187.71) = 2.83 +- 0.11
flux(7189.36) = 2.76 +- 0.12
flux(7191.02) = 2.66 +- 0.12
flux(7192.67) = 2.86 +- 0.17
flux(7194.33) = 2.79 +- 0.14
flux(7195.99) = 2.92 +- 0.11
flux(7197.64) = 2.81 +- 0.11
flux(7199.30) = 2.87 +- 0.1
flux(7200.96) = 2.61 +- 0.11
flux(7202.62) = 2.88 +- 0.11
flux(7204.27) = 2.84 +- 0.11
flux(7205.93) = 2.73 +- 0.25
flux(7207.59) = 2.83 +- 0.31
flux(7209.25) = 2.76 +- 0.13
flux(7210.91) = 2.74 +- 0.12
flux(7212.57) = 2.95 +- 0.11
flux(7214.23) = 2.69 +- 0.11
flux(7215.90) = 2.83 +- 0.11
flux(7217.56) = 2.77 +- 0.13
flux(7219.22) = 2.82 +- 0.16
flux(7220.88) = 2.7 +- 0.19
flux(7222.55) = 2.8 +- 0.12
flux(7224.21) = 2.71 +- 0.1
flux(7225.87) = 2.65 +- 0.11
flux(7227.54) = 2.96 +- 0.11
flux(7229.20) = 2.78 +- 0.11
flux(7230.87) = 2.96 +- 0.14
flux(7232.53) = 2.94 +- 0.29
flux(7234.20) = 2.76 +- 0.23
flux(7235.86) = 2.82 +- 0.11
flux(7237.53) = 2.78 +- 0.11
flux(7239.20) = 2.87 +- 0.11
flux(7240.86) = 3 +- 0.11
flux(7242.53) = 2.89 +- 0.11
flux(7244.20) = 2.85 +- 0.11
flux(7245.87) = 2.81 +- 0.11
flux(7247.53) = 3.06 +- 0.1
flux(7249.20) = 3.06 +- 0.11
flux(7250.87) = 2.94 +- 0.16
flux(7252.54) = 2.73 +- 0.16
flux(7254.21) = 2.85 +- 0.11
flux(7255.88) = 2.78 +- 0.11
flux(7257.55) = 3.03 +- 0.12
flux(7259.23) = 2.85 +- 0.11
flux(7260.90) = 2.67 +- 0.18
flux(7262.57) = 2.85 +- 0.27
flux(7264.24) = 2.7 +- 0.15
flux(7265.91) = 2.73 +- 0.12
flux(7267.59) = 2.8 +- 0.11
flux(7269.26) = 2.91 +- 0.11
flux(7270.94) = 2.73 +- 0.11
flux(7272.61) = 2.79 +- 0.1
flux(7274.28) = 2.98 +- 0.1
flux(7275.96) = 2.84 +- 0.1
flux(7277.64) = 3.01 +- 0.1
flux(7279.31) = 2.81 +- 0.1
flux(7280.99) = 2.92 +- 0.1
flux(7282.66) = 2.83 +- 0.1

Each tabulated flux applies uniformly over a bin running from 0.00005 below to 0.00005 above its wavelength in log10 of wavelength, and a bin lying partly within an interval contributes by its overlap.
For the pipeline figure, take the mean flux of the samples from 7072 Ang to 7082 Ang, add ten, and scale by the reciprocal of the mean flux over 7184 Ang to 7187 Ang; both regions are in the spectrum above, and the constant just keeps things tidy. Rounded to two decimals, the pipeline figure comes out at 4.65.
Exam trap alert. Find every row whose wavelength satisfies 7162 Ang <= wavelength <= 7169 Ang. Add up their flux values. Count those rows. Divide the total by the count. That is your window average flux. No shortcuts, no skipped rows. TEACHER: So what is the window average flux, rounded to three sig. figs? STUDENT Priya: 2.86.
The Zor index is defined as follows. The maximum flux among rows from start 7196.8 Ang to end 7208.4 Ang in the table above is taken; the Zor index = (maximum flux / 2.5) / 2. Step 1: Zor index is 0.576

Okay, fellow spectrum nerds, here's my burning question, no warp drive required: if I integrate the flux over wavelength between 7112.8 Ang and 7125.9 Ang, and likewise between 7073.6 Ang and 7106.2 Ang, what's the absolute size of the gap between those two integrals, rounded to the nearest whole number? 58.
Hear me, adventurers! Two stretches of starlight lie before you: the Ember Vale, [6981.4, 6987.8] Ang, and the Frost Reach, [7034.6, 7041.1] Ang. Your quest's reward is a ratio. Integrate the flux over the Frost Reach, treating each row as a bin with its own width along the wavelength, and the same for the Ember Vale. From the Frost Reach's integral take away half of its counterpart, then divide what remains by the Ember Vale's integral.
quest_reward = 0.55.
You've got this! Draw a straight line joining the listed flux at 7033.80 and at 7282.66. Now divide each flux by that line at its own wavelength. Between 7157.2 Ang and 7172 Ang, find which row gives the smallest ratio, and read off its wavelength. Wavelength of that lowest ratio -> 7169.52 Ang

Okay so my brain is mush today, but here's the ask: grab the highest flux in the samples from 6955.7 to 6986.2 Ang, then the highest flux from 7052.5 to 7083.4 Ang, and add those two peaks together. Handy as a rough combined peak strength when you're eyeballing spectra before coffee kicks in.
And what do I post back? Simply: 6.19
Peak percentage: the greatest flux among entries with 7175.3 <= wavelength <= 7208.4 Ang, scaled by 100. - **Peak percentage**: 302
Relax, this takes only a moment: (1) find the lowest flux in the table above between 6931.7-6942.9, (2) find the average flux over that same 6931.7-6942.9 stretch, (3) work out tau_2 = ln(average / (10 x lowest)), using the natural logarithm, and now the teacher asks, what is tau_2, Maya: -2.258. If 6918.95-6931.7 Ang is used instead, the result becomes -2.250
